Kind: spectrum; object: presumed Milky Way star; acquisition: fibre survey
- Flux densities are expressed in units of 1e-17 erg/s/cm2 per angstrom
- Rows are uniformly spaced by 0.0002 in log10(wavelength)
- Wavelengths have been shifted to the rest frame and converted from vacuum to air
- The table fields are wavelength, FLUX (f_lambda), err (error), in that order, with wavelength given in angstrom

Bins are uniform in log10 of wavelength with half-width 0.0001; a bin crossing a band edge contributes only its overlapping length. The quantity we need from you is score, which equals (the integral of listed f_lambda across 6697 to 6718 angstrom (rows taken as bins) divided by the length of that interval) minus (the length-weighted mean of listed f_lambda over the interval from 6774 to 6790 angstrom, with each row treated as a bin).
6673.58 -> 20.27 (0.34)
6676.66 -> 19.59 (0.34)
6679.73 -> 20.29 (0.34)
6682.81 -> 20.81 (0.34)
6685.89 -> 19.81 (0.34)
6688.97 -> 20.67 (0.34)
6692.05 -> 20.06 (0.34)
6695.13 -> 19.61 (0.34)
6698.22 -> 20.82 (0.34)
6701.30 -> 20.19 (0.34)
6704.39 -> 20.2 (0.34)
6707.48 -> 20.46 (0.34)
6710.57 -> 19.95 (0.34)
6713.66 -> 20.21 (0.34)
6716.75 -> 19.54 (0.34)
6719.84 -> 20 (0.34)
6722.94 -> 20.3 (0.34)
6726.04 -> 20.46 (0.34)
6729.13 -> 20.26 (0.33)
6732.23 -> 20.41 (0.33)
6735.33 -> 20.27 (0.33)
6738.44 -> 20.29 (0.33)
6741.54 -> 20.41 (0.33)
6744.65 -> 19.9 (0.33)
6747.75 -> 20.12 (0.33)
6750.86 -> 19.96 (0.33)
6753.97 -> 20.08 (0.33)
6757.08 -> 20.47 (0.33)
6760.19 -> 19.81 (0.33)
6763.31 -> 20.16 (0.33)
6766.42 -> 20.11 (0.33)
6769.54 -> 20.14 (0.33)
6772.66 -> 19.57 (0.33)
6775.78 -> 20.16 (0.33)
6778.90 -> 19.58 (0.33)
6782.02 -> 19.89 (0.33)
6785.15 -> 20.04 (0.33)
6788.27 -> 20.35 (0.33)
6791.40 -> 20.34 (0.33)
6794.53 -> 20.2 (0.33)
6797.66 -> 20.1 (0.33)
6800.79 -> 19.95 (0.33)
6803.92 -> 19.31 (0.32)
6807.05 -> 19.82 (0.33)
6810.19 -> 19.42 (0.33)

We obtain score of 0.20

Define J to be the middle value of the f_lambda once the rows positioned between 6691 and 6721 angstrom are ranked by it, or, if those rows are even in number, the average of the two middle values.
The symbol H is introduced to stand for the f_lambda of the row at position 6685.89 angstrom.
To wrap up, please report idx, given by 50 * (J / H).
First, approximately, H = 19.81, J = 20.1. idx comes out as 50.8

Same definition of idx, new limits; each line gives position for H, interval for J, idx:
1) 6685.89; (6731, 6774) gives 50.8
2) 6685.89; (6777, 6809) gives 50.5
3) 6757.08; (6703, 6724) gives 49.3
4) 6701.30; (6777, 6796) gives 49.8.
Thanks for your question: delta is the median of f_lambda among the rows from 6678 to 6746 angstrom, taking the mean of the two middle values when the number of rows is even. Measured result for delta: 20.3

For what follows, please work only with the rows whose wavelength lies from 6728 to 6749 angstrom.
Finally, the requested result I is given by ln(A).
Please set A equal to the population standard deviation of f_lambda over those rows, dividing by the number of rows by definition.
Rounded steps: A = 0.17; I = -1.80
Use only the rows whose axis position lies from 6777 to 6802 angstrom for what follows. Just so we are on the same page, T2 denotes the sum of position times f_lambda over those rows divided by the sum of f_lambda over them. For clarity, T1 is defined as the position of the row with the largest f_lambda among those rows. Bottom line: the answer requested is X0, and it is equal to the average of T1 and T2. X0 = 6789.1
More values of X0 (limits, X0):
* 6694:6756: 6711.4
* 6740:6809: 6765.6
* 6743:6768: 6756.3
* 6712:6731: 6723.7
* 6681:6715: 6698.2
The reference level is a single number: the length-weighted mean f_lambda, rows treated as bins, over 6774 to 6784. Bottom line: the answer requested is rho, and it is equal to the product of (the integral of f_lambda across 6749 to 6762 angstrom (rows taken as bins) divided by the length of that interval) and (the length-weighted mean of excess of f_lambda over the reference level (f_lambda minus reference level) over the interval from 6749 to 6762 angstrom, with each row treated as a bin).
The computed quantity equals 4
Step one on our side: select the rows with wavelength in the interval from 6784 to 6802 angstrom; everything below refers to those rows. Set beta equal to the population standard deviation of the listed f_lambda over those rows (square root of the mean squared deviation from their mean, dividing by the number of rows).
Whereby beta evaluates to 0.15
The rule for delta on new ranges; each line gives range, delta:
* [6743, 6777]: 20.1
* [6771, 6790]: 20.0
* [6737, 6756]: 20.1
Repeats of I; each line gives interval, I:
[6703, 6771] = -1.47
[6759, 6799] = -1.42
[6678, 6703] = -0.85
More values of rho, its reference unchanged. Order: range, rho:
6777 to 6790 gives 2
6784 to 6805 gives 4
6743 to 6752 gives 3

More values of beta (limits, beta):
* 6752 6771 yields 0.19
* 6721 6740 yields 0.08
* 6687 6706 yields 0.40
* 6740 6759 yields 0.21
